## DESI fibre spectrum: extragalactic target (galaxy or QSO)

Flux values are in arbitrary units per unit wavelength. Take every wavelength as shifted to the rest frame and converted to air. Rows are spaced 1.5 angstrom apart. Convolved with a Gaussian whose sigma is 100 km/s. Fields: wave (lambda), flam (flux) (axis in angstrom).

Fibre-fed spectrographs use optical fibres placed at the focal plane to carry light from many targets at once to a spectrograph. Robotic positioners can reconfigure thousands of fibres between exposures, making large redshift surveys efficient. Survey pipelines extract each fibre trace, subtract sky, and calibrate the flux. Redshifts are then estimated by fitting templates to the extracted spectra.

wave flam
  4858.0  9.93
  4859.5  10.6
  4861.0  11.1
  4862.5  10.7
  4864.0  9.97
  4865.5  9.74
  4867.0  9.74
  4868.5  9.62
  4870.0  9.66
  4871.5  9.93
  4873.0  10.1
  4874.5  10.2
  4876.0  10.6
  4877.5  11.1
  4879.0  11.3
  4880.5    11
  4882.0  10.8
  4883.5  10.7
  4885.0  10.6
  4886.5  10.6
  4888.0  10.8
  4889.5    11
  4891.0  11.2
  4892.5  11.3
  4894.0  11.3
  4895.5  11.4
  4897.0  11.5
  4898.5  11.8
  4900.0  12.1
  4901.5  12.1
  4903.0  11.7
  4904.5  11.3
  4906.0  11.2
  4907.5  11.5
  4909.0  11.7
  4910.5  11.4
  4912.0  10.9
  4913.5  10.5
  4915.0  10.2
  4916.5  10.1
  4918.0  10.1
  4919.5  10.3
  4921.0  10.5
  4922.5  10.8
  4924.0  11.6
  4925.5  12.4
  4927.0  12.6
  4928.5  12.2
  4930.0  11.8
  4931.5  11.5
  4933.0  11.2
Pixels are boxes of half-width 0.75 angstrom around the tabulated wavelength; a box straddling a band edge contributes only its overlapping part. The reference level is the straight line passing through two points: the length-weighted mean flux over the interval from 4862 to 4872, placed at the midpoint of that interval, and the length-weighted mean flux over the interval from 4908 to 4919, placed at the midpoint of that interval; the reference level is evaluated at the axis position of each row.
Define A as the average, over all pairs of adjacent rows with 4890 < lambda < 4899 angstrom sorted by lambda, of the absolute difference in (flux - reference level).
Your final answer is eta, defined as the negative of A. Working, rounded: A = 0.1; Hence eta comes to -0.10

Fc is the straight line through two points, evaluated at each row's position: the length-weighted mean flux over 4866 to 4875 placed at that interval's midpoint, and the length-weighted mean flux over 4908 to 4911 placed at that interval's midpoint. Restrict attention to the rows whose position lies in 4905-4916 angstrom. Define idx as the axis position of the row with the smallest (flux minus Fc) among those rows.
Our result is 4915.0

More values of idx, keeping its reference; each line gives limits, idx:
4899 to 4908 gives 4906.0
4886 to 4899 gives 4886.5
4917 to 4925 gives 4918.0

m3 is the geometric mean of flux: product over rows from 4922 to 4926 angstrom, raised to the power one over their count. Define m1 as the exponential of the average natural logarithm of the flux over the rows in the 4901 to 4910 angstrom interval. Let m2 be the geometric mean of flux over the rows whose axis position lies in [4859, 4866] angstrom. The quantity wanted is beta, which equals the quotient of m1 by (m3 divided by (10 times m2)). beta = 104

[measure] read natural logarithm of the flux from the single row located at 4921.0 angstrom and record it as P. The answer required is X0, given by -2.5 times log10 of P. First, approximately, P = 2.35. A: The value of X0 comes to -0.93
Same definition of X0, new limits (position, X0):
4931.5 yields -0.97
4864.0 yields -0.90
